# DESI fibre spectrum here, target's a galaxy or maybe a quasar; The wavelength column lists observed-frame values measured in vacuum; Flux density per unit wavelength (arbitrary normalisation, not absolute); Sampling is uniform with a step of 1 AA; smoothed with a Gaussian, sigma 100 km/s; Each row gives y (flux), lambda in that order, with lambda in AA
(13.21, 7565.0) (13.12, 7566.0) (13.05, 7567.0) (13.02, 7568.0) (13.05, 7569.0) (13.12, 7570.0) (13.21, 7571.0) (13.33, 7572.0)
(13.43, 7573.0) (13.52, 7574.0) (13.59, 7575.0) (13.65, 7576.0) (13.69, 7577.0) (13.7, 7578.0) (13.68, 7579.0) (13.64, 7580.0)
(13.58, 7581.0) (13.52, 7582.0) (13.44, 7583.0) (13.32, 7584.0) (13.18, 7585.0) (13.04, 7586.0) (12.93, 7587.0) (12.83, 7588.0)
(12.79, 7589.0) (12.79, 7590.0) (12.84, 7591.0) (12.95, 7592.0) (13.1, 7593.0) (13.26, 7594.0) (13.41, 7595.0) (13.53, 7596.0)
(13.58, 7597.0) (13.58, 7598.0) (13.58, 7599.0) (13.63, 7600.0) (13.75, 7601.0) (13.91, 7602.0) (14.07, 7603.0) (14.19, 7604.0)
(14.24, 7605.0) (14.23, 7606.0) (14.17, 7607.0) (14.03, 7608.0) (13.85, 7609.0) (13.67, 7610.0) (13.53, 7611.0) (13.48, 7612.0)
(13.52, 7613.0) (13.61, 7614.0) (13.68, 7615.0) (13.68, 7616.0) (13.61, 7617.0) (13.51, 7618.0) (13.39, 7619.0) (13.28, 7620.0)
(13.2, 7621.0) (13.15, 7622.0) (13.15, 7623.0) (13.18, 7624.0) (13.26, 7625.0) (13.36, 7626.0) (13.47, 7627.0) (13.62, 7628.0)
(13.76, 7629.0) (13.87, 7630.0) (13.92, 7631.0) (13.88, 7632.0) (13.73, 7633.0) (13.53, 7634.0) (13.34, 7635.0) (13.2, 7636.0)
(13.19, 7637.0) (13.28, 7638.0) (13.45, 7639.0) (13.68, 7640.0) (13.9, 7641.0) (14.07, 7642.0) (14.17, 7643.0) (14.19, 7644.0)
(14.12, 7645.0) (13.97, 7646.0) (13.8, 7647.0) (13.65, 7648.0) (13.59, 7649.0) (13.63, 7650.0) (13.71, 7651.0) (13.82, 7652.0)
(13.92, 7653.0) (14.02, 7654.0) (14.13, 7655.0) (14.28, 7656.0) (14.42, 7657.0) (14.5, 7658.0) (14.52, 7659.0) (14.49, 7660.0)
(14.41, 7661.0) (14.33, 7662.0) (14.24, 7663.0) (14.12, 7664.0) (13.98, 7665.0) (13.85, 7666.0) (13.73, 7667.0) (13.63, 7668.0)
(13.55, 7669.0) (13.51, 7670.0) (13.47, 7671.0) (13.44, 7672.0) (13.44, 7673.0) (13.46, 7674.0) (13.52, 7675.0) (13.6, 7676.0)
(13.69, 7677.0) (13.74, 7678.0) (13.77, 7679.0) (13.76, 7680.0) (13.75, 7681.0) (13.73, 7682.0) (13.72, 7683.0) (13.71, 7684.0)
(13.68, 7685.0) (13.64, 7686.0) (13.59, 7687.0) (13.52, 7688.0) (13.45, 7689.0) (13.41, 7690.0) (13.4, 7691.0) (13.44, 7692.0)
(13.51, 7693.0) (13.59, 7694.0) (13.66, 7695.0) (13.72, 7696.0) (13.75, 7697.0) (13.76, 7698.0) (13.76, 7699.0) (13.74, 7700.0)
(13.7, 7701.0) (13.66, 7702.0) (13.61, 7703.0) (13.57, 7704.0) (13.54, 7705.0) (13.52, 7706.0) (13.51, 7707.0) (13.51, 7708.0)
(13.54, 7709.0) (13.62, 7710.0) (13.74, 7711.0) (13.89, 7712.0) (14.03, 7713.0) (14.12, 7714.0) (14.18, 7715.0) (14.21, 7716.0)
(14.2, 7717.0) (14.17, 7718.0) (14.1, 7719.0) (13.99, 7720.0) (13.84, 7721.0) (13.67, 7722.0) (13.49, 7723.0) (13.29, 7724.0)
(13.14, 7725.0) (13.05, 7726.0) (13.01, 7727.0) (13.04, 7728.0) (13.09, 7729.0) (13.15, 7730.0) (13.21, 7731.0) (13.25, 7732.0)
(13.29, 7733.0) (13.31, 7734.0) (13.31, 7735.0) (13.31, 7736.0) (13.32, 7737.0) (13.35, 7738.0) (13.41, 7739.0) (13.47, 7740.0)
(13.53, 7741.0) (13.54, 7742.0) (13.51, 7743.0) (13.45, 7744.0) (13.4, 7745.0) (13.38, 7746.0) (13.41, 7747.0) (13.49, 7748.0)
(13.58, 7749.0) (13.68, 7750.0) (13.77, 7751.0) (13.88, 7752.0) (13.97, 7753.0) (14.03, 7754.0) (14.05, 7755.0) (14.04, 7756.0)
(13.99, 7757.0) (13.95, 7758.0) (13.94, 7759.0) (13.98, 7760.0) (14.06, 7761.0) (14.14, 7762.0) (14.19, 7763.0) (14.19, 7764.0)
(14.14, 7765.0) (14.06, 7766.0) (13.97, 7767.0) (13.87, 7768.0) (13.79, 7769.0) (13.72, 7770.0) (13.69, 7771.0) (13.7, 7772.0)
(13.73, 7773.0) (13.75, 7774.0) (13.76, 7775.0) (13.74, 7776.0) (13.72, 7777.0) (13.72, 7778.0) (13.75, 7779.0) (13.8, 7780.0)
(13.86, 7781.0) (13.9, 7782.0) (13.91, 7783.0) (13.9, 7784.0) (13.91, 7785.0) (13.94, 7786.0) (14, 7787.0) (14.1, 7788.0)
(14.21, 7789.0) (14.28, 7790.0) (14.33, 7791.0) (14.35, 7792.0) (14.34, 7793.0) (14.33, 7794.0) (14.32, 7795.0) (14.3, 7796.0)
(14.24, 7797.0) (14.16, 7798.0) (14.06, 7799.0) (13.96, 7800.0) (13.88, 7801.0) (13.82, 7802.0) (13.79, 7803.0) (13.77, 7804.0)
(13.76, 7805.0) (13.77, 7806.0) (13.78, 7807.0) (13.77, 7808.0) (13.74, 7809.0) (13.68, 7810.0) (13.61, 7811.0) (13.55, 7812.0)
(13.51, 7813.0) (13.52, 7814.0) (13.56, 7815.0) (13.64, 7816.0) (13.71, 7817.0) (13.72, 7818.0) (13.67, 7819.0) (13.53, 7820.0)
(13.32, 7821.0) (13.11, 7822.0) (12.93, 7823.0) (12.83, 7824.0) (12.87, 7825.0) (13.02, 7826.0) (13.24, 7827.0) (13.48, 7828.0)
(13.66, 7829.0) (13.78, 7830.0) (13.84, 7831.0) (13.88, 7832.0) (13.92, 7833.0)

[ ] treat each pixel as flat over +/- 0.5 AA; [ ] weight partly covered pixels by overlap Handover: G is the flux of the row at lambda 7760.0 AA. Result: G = 13.98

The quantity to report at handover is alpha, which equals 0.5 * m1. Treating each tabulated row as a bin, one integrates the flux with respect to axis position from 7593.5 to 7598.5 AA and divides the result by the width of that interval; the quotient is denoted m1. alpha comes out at 6.74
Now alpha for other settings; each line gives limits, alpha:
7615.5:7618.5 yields 6.80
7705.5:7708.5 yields 6.76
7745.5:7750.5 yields 6.75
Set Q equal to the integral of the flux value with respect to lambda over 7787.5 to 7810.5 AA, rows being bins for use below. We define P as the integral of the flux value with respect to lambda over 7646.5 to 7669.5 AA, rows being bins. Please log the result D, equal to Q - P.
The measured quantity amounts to 0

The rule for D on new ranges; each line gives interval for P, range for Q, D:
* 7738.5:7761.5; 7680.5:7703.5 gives -2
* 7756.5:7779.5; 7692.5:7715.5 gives -4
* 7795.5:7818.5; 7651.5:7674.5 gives 4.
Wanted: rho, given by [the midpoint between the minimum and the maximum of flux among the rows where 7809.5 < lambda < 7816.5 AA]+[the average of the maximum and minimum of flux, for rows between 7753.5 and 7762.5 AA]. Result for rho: 27.6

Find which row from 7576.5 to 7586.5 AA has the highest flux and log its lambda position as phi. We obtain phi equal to 7578.0 AA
